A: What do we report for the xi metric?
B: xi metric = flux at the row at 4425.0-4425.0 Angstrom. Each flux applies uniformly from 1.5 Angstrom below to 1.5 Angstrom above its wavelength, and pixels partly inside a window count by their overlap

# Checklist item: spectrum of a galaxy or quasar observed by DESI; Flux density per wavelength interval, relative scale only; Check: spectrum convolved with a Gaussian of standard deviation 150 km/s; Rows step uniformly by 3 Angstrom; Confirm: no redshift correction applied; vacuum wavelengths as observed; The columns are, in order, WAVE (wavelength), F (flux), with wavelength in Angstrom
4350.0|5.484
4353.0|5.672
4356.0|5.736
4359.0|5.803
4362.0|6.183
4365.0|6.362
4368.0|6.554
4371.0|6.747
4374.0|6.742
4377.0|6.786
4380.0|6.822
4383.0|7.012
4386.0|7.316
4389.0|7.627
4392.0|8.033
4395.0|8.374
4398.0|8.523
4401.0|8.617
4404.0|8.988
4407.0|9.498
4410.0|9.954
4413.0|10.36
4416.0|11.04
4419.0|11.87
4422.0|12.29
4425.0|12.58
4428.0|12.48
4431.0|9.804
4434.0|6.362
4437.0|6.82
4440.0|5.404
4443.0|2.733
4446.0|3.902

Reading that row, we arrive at 12.58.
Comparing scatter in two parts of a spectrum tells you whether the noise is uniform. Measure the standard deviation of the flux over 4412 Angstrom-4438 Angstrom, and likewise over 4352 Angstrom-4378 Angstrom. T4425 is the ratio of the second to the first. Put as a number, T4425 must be 0.19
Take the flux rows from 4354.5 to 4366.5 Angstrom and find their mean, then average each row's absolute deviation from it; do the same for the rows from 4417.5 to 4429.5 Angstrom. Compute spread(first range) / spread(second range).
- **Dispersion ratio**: 1.1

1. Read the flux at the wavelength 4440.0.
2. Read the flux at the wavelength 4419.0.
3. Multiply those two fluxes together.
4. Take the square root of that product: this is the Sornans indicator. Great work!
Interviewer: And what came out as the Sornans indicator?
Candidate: 8.0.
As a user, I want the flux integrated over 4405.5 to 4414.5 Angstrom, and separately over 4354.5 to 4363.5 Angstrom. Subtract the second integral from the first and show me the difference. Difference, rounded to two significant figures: 36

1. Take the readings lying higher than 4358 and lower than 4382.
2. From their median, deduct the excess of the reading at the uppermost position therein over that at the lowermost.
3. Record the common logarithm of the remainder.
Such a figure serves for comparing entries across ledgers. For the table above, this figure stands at 0.8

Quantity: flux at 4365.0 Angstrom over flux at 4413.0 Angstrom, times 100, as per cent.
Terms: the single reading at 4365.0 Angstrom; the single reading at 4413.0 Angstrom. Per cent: 61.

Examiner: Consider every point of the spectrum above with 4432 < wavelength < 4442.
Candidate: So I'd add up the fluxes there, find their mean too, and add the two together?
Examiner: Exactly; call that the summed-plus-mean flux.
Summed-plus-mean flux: 25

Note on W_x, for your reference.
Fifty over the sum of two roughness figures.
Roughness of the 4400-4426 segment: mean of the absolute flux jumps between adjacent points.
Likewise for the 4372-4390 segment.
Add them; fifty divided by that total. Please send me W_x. 74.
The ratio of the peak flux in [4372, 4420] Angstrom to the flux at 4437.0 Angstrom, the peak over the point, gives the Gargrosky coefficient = 1.7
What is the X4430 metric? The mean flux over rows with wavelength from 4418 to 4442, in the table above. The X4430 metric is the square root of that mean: 3.1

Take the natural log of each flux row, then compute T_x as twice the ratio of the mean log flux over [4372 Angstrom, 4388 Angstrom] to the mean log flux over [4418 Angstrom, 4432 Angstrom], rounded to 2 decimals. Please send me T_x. 1.57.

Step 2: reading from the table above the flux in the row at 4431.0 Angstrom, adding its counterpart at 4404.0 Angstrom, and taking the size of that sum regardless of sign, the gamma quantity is 19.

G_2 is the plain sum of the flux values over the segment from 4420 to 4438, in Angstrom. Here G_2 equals 60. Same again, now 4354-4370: 31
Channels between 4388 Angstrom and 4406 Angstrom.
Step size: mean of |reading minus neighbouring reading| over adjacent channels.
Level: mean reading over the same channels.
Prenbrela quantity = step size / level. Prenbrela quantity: 0.03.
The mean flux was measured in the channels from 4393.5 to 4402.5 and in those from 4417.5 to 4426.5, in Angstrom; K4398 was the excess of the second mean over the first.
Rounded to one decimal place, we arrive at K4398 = 3.7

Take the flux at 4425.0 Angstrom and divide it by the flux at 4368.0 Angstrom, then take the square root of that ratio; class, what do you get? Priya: 1.39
